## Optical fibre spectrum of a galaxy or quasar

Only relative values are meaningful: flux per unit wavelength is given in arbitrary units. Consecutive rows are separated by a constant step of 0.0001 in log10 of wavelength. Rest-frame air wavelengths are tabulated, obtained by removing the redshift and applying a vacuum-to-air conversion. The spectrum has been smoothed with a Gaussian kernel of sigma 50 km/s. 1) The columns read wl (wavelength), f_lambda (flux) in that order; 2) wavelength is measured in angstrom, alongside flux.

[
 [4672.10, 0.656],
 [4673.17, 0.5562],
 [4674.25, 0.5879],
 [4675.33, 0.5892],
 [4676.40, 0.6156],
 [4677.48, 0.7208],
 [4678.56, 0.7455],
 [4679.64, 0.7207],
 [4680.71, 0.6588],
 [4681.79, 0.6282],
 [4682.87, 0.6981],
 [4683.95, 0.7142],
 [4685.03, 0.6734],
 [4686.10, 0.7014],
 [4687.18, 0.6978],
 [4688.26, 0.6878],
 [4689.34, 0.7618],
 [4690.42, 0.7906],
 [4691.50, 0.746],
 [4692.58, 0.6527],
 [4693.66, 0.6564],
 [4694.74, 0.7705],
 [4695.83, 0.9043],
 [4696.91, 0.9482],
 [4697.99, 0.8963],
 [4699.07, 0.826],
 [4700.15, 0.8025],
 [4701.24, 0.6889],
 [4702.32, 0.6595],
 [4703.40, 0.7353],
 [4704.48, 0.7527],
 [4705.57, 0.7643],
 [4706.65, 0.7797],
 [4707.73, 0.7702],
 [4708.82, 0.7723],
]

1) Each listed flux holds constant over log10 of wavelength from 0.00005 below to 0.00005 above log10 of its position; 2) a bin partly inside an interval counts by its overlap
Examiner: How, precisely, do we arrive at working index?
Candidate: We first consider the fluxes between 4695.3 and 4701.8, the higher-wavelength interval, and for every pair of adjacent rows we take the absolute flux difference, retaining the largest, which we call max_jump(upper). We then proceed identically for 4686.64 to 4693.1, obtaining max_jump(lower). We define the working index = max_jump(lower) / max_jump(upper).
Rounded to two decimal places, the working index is 0.82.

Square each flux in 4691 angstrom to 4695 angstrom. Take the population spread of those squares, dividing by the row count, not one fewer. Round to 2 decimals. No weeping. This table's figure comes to 0.07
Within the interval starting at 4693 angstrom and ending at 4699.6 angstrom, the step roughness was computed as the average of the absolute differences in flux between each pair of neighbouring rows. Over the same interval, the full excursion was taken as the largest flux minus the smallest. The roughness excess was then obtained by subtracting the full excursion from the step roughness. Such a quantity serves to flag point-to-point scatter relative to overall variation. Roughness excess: -0.21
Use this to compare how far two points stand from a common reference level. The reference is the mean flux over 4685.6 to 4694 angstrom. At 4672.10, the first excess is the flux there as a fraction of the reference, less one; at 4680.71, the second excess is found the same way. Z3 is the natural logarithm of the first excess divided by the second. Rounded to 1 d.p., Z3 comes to 0.1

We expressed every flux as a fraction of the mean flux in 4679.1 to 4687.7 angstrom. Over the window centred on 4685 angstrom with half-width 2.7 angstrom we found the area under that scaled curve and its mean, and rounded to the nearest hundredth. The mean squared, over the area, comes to 0.19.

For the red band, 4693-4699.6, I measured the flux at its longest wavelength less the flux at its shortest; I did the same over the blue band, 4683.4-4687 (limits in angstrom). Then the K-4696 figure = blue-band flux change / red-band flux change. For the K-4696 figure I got -0.1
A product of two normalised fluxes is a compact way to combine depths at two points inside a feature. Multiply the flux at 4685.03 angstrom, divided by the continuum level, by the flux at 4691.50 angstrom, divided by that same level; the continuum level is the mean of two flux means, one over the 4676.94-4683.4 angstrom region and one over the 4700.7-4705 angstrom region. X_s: 1.02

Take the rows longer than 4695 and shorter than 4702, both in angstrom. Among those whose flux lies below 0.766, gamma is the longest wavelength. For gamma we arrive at 4701.24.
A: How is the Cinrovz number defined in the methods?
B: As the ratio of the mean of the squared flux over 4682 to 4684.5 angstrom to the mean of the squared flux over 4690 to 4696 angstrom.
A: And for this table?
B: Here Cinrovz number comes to 0.87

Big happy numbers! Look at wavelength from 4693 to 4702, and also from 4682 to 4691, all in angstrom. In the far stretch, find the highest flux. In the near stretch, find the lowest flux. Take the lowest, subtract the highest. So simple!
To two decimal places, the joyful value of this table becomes -0.27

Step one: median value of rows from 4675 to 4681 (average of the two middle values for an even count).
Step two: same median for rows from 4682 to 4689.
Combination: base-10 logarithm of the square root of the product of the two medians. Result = -0.16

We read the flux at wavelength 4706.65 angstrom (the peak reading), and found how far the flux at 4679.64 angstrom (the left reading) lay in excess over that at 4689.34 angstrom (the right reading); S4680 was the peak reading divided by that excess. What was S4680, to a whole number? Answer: -19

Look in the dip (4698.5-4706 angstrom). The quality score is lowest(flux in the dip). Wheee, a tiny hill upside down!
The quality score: 0.6595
